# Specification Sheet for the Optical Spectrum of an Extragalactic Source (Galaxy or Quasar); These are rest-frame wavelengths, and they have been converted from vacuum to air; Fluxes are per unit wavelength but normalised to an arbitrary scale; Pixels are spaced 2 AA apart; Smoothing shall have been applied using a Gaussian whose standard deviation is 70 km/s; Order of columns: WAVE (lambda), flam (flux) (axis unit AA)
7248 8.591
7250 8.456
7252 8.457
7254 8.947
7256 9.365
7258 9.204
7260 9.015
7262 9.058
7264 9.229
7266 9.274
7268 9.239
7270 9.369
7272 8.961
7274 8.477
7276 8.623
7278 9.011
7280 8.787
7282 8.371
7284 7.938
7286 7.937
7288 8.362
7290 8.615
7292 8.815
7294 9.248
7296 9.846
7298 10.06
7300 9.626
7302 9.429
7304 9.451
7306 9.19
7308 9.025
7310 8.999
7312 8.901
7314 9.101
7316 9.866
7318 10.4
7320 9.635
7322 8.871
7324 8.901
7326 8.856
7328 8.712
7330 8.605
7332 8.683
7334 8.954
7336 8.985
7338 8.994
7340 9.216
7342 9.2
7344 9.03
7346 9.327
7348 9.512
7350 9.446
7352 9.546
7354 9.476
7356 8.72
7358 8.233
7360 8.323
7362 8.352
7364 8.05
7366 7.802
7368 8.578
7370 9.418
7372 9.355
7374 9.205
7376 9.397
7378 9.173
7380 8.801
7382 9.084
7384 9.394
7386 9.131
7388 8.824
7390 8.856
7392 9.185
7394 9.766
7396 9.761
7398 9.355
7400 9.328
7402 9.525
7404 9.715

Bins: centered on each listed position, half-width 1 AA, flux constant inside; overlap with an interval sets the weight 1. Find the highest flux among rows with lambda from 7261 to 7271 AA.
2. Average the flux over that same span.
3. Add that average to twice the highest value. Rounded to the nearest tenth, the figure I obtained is 28.0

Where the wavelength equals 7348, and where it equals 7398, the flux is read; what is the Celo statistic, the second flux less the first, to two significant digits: -0.16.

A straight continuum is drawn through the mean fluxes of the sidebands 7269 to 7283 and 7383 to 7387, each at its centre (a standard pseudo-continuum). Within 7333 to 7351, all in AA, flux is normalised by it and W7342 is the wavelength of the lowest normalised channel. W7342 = 7334 AA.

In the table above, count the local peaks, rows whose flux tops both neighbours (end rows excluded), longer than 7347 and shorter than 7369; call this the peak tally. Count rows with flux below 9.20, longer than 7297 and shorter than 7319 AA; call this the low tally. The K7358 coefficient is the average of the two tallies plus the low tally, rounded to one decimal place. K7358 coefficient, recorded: 8.5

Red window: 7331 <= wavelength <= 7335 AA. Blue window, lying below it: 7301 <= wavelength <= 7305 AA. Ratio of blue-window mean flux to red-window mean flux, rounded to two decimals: 1.07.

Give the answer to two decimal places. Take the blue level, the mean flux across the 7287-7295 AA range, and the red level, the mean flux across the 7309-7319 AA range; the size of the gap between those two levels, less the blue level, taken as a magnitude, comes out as 8.07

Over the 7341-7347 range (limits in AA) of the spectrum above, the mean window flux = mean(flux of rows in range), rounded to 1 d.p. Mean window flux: 9.2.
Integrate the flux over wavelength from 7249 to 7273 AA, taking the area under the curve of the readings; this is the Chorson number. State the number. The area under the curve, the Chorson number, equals 217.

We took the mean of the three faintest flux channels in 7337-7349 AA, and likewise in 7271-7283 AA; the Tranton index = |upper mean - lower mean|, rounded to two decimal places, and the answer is 0.58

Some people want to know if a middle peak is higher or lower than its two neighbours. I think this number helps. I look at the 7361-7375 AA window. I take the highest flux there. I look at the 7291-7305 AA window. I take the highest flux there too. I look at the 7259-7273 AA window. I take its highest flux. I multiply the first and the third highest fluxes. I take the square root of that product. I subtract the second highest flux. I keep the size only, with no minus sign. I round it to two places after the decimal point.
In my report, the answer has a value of 0.67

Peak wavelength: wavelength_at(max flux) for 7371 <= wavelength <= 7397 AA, 7394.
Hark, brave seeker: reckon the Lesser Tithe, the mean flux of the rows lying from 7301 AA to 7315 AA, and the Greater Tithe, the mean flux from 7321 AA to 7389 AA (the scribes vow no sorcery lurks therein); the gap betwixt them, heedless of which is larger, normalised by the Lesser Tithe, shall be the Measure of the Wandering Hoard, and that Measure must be 0.023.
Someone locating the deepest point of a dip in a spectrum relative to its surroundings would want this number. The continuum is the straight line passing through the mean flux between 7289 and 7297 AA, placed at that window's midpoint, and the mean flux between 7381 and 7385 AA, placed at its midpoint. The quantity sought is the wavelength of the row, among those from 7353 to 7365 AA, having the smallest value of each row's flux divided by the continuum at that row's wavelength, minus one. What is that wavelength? 7364 AA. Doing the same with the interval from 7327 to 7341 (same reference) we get 7330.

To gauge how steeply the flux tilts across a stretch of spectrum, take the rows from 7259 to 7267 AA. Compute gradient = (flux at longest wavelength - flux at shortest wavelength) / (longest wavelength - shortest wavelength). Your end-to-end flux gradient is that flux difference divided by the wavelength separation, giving 0.04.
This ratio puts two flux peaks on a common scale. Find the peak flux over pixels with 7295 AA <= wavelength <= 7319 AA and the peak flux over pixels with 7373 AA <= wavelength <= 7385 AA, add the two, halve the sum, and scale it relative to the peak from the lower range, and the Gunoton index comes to 0.95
